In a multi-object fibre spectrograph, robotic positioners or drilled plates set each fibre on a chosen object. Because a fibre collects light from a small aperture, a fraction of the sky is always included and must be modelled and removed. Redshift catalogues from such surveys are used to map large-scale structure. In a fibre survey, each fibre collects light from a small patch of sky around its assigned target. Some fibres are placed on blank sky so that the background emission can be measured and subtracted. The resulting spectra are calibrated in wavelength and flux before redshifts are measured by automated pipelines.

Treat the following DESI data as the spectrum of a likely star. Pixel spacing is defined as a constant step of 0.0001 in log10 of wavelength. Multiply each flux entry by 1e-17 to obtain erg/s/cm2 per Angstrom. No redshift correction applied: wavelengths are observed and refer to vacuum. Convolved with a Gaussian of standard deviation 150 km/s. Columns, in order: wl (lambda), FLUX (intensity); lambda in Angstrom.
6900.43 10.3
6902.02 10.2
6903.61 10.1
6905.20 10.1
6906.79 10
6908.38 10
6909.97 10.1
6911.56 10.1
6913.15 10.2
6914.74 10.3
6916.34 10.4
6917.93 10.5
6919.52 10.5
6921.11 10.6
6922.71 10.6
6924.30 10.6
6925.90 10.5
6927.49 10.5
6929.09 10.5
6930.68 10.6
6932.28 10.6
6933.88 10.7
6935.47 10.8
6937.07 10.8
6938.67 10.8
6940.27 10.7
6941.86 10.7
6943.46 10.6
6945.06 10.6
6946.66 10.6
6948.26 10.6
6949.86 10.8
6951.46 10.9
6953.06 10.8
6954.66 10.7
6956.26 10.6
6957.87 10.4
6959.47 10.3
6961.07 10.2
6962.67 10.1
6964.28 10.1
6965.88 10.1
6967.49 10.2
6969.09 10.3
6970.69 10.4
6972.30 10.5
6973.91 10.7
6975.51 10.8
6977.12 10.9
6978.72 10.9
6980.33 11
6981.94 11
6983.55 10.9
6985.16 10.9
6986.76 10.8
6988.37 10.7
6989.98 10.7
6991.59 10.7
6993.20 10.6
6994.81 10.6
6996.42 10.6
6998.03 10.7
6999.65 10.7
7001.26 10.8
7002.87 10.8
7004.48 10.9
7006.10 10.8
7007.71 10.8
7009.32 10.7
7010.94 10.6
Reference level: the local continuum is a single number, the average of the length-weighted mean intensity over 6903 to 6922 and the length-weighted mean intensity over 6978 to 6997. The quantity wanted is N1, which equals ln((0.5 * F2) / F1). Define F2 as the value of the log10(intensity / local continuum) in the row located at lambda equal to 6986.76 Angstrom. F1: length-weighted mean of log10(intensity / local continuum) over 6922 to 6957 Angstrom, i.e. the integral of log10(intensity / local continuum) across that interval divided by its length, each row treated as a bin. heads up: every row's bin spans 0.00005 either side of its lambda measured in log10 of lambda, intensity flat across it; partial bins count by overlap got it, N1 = 0.0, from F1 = 0.0061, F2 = 0.0116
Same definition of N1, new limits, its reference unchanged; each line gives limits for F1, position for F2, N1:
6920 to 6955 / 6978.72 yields 0.3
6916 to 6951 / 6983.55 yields 0.6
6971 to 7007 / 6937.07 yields -0.6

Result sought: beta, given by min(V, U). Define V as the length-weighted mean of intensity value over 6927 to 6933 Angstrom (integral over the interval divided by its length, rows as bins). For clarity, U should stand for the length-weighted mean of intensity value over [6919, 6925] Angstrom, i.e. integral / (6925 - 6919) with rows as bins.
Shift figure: 10.5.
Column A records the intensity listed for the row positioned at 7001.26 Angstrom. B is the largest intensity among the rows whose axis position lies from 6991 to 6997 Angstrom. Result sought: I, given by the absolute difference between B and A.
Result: 0.10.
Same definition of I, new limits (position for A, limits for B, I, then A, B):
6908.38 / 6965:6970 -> 0.30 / 10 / 10.3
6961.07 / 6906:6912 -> 0.10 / 10.2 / 10.1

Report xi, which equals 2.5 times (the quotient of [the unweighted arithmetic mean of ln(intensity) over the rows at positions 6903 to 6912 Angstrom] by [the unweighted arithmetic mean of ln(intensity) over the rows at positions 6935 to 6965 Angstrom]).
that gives 2.45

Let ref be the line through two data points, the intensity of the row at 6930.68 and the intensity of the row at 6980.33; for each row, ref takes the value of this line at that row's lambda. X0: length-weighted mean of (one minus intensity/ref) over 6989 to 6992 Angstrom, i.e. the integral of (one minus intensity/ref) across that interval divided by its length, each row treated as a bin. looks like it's 0.034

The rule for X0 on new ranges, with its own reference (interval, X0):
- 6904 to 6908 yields 0.034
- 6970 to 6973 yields 0.044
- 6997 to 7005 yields 0.035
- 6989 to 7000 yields 0.041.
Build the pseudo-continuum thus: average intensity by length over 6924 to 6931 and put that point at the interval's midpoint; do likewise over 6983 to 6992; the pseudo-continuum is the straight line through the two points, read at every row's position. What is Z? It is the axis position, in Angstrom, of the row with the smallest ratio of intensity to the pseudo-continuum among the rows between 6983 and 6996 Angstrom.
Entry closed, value 6994.81 Angstrom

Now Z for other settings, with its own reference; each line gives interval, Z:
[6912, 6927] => 6913.15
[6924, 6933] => 6929.09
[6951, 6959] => 6957.87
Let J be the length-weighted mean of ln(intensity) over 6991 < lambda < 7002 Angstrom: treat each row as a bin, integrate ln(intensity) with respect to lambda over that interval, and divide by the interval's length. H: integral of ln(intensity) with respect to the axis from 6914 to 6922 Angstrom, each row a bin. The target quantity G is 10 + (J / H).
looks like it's 10.13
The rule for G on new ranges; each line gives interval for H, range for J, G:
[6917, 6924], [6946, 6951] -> 10.14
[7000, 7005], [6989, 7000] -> 10.20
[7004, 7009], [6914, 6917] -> 10.20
